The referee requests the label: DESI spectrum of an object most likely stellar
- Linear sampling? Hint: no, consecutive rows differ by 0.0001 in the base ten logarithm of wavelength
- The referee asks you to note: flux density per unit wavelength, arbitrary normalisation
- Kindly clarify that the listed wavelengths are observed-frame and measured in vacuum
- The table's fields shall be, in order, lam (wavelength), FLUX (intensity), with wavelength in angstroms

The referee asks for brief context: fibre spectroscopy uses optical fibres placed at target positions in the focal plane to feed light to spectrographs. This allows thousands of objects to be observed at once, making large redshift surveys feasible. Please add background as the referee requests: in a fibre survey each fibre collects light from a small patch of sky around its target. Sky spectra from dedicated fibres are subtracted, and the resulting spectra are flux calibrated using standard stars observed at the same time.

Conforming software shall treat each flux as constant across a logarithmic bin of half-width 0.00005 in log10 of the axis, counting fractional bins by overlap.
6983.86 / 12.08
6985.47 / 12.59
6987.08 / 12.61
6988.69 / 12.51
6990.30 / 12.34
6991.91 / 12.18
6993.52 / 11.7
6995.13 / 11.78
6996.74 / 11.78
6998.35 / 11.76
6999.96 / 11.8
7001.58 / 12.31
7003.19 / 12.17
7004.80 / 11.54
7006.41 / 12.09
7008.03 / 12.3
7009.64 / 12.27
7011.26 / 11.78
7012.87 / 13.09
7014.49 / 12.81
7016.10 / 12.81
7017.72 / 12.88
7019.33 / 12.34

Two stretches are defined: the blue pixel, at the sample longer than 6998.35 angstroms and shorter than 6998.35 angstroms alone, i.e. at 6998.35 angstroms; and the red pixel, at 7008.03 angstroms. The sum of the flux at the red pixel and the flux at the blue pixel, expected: 24.1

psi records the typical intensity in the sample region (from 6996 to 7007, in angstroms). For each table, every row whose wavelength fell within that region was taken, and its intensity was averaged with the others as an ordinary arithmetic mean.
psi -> 11.92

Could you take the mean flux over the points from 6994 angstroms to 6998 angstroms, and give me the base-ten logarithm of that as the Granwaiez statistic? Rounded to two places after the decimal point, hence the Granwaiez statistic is 1.07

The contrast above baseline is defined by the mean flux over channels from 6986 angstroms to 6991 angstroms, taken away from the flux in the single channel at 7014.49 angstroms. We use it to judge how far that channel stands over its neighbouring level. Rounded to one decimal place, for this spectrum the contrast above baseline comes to 0.3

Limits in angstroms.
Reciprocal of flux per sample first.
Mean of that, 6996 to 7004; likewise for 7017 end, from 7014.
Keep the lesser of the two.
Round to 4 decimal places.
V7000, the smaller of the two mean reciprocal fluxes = 0.0781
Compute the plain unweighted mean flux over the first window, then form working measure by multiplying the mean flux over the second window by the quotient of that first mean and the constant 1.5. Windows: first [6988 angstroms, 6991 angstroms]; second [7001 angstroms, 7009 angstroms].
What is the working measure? 100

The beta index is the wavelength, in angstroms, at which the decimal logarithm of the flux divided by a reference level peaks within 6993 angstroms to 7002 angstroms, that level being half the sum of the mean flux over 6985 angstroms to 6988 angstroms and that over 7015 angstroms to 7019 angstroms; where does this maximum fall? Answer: 7001.58 angstroms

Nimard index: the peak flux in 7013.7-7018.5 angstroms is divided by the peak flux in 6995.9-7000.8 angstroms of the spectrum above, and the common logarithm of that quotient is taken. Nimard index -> 0.04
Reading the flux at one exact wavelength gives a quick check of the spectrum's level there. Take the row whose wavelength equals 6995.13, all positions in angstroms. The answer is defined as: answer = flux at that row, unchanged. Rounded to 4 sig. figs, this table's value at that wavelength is 11.78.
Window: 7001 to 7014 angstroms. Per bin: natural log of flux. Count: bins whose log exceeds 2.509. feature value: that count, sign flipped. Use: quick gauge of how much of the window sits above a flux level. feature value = -3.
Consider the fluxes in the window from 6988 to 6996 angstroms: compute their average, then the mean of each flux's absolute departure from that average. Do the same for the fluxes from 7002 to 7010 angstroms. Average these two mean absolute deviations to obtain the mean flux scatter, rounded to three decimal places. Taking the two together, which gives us 0.252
